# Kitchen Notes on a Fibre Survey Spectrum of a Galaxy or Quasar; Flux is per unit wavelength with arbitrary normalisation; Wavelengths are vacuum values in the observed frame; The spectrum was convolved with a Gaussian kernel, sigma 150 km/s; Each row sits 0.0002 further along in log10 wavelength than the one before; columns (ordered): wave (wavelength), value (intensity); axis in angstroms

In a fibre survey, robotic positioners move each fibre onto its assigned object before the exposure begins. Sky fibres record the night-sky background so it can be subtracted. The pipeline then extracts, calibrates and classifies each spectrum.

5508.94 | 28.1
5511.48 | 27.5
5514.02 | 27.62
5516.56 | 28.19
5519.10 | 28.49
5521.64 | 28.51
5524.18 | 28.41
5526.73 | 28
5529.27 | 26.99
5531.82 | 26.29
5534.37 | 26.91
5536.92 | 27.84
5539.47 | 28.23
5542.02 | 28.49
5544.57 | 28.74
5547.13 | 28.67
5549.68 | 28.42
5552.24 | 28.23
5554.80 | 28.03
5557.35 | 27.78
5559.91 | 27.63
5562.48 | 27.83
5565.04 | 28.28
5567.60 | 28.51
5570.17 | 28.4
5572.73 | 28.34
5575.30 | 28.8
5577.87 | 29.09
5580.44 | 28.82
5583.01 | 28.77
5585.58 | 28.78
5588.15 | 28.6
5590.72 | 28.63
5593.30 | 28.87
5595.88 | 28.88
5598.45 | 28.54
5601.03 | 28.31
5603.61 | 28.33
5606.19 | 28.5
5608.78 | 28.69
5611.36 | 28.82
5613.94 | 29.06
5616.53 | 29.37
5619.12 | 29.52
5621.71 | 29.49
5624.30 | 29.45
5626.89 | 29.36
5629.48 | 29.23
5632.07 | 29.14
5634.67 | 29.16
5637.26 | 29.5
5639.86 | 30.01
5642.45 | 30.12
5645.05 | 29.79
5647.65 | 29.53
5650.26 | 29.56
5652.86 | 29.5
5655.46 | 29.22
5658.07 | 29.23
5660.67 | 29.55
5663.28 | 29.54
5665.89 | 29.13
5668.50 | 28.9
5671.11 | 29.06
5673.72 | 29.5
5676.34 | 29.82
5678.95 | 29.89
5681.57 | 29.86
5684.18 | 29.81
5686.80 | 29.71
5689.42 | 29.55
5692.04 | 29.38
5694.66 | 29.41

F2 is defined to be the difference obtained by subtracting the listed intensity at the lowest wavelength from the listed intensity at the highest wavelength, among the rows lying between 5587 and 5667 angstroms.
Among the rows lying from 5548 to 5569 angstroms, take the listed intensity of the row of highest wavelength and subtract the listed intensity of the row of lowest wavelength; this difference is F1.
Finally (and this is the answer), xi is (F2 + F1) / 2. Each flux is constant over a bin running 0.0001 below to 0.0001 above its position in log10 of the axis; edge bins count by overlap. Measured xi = 0.31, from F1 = 0.09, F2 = 0.53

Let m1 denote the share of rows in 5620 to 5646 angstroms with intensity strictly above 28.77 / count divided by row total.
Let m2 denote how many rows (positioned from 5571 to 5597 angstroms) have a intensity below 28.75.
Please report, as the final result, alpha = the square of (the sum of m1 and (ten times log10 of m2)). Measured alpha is 33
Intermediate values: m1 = 1.0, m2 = 3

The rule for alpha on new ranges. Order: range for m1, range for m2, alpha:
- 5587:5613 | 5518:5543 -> 106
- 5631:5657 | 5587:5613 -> 89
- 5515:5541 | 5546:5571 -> 100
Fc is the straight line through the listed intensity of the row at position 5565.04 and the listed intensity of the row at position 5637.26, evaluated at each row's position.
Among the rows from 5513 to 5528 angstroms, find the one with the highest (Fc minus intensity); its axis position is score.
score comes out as 5514.02 angstroms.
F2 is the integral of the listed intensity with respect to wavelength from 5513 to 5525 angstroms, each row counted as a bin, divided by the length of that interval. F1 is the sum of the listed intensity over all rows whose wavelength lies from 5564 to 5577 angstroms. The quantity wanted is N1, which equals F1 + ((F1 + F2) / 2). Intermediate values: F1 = 142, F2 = 28.3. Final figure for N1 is 228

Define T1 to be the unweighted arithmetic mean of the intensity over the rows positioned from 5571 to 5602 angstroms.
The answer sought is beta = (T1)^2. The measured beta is 824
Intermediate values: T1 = 28.7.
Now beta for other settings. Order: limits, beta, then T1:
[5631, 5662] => 872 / 29.5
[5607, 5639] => 855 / 29.2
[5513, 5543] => 775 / 27.8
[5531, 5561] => 781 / 27.9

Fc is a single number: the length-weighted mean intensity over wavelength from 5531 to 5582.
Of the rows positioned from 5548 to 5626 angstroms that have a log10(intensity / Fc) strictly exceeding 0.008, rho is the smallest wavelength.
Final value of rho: 5575.30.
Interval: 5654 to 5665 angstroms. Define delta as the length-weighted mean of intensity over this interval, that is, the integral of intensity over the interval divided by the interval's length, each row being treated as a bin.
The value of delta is 29.4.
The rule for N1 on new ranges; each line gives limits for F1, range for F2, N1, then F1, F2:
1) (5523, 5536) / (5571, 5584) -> 219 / 137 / 28.8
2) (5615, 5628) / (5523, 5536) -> 234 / 147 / 27.3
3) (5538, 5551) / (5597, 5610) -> 228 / 143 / 28.5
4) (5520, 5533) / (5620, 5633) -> 222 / 138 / 29.4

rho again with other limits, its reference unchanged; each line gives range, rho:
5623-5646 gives 5624.30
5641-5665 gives 5642.45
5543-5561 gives 5544.57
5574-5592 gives 5575.30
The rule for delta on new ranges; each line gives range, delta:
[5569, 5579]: 28.7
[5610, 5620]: 29.2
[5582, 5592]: 28.7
